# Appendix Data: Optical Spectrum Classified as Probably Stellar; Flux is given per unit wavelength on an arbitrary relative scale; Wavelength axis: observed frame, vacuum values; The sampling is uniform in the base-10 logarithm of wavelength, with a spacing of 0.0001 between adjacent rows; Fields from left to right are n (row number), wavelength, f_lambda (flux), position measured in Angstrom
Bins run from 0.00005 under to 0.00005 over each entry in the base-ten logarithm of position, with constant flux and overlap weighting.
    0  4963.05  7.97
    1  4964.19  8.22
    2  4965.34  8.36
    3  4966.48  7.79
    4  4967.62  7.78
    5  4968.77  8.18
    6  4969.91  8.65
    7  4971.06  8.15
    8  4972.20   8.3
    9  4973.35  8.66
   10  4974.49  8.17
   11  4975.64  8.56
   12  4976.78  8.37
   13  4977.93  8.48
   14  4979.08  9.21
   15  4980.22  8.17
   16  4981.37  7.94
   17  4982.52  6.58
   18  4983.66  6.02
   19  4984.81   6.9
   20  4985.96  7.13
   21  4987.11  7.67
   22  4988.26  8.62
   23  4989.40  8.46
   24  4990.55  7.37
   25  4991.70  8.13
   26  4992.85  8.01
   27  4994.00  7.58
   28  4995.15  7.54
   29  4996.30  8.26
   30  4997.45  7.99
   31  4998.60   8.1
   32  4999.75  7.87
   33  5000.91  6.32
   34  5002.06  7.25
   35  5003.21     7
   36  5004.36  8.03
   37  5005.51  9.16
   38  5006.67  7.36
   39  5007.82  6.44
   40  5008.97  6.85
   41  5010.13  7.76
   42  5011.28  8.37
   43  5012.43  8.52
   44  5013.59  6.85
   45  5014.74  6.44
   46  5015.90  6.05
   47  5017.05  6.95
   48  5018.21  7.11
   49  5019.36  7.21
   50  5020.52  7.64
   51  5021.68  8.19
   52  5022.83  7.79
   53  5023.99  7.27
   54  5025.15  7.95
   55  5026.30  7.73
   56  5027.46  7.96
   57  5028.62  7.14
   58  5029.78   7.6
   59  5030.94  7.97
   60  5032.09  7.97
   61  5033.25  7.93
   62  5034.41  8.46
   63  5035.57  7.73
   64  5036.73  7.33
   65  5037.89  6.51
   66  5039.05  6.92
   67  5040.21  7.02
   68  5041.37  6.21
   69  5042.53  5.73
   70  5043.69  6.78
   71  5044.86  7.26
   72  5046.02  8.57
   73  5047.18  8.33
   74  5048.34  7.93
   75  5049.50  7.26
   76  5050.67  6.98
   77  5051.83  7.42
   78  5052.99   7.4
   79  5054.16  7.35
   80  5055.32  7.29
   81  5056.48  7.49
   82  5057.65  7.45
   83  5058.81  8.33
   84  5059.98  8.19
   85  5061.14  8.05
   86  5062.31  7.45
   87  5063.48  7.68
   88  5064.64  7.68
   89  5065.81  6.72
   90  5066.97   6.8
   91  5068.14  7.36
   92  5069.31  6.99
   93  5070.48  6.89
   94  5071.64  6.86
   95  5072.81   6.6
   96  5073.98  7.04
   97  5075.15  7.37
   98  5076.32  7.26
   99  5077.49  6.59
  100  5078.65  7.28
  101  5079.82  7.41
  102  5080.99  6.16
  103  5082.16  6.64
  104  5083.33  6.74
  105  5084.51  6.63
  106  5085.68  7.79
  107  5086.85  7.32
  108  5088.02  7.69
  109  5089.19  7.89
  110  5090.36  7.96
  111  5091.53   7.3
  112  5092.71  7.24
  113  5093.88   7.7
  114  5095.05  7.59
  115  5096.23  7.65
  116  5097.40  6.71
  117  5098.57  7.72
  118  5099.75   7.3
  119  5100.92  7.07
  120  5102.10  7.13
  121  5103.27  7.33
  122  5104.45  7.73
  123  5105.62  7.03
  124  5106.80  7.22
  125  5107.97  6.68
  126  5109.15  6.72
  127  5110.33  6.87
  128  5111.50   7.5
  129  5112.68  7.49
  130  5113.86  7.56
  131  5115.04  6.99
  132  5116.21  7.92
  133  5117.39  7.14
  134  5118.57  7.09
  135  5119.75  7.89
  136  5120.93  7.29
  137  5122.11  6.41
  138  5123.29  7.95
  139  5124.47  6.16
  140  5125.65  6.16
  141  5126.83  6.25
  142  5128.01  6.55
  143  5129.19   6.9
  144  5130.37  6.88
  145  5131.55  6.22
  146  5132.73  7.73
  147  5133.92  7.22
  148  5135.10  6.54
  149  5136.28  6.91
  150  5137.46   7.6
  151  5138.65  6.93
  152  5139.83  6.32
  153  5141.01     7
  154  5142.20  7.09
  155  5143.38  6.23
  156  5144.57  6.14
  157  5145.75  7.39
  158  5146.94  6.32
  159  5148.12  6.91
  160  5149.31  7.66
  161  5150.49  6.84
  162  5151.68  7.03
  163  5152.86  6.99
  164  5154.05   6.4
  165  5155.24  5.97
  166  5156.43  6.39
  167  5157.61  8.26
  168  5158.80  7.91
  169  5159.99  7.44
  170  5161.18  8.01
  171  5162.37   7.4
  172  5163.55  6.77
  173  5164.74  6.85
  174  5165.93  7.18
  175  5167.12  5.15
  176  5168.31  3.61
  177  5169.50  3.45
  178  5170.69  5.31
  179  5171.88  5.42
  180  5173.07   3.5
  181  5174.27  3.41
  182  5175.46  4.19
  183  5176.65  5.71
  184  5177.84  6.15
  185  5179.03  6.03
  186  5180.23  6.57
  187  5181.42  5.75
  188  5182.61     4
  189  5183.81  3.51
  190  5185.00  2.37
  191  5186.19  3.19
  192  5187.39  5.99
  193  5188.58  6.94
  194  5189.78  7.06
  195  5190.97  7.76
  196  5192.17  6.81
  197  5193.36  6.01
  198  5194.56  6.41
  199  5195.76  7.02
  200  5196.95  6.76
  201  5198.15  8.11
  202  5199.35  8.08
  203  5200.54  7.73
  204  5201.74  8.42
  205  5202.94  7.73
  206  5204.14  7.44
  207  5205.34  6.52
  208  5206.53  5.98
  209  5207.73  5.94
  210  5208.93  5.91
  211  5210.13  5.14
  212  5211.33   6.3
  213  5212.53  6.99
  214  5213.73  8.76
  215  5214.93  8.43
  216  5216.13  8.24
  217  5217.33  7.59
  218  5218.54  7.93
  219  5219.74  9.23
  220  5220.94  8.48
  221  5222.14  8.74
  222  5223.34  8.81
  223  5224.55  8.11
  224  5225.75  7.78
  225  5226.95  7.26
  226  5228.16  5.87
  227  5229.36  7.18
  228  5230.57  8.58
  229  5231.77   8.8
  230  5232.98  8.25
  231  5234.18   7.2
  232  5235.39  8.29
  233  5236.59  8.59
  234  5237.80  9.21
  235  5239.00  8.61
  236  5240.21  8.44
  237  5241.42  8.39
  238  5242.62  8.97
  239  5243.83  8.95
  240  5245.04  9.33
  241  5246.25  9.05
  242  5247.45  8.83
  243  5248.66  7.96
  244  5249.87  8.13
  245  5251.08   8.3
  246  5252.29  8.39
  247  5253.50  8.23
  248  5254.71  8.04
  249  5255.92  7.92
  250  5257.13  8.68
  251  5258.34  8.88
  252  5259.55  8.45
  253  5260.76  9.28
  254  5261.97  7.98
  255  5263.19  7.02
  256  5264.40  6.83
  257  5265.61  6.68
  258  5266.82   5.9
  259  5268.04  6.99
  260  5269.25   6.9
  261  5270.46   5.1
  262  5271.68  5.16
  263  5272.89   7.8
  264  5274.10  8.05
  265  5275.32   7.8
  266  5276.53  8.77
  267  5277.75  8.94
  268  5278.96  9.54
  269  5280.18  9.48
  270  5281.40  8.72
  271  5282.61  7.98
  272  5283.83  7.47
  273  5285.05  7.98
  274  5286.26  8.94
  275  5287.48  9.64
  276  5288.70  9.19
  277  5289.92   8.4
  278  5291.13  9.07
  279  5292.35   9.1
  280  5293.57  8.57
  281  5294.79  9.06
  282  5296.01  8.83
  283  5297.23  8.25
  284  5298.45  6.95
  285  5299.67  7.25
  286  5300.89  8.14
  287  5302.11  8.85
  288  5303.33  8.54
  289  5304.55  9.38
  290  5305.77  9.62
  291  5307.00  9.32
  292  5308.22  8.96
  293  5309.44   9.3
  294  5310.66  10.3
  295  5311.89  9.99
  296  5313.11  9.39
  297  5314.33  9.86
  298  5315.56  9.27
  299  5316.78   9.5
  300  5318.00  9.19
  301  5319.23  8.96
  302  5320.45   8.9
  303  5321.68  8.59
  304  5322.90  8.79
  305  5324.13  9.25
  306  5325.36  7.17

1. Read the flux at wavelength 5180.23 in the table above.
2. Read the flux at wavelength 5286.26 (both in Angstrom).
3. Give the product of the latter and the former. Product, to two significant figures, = 59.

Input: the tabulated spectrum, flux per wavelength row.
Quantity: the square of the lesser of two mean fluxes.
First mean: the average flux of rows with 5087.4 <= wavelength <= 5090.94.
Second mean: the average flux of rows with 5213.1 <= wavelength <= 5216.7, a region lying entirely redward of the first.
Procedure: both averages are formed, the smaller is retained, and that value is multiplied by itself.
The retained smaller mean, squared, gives 62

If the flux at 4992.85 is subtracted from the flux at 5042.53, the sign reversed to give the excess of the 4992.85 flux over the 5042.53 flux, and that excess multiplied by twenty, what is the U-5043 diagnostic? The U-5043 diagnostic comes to 46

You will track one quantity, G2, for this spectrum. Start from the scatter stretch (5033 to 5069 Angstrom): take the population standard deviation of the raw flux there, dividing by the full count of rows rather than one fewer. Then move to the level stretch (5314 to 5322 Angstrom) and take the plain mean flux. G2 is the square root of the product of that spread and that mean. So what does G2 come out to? 2.4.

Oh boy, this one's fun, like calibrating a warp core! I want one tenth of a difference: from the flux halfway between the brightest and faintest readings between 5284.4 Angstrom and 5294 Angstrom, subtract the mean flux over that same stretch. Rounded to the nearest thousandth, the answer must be -0.005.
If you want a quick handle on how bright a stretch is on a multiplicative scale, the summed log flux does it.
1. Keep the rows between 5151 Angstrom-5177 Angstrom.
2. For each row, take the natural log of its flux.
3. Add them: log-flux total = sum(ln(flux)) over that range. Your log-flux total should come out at 38.6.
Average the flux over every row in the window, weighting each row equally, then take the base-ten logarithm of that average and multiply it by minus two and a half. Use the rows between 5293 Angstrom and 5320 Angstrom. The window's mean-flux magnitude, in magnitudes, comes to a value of -2.38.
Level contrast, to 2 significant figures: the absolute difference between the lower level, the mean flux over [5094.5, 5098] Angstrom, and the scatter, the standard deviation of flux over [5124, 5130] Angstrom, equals 7.0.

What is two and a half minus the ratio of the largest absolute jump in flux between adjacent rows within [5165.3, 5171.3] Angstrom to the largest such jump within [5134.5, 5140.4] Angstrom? -0.44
